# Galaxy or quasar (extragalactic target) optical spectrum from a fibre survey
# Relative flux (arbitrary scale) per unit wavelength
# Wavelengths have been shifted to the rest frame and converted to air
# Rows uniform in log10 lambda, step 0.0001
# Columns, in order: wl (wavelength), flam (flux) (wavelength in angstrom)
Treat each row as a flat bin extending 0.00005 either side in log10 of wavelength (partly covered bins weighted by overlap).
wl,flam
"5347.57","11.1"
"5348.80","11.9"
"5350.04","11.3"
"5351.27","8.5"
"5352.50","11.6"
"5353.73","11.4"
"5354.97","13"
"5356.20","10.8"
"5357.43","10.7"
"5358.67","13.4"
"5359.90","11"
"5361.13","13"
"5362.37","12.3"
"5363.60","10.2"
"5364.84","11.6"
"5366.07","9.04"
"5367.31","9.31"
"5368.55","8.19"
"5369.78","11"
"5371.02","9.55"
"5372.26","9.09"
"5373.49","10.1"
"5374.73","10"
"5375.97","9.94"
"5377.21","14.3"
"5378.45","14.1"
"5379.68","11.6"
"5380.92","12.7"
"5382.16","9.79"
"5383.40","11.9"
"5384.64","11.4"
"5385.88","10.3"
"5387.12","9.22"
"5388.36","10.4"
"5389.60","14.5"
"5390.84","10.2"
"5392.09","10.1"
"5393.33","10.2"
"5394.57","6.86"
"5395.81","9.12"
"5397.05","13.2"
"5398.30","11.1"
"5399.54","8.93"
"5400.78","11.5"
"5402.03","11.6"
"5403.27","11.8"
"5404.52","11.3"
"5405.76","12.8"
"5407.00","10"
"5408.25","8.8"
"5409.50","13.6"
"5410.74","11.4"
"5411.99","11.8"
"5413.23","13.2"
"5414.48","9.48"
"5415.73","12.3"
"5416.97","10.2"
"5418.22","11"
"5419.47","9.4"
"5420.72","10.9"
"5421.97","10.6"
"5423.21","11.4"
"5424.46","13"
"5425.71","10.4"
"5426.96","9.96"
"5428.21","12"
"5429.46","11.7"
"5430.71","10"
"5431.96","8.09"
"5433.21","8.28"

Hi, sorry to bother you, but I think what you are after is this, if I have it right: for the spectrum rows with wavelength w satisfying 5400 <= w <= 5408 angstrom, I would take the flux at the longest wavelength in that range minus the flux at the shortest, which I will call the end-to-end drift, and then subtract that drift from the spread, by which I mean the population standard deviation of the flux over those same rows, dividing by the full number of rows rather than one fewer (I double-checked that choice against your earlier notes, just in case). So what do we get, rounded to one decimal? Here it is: 2.3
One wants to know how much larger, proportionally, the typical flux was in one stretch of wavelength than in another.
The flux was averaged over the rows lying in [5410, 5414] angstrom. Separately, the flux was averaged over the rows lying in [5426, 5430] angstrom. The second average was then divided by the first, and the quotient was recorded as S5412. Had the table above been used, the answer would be 0.92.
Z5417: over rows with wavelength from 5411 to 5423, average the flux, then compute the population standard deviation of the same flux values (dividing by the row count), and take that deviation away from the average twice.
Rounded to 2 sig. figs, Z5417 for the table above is 8.6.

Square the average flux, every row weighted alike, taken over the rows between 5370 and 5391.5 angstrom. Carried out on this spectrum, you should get 124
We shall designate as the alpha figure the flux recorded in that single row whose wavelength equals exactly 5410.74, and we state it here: 11.4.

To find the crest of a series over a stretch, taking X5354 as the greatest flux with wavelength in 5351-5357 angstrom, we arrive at 13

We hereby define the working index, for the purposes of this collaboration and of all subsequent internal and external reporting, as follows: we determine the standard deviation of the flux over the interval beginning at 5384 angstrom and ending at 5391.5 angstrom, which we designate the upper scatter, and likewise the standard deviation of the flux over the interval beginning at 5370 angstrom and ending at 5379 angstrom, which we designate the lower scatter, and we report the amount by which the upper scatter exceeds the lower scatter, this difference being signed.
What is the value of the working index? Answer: -0.36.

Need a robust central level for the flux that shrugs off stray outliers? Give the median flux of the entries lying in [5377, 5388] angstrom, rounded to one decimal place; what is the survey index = 11.6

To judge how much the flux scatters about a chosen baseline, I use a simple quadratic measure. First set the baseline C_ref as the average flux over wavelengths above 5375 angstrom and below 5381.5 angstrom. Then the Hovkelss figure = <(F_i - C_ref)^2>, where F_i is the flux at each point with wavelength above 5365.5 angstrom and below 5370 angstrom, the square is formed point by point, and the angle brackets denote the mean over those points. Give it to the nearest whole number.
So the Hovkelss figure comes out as 11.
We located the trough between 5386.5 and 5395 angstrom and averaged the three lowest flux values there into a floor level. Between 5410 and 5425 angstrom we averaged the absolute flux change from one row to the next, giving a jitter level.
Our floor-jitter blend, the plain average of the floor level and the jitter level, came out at 5.1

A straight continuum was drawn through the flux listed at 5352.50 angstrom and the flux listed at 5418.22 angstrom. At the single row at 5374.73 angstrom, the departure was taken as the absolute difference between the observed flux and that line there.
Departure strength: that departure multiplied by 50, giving 70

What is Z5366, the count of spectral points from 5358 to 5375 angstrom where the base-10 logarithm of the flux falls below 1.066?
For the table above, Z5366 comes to 11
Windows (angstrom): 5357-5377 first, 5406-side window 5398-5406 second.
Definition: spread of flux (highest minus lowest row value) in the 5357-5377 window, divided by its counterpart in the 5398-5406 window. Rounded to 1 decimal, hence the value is 1.3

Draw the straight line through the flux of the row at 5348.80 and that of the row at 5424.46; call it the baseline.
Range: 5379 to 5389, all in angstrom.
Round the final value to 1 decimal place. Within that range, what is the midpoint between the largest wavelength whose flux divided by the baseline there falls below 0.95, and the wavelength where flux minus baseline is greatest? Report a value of 5384.6 angstrom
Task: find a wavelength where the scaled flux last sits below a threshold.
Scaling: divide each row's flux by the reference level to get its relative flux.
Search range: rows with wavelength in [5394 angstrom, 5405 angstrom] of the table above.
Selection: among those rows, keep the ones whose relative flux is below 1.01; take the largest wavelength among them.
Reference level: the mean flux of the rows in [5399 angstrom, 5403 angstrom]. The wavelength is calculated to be 5399.54 angstrom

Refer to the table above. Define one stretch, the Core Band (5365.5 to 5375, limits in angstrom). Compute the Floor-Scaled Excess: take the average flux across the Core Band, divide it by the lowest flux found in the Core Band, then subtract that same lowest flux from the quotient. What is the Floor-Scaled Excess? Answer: -7.0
